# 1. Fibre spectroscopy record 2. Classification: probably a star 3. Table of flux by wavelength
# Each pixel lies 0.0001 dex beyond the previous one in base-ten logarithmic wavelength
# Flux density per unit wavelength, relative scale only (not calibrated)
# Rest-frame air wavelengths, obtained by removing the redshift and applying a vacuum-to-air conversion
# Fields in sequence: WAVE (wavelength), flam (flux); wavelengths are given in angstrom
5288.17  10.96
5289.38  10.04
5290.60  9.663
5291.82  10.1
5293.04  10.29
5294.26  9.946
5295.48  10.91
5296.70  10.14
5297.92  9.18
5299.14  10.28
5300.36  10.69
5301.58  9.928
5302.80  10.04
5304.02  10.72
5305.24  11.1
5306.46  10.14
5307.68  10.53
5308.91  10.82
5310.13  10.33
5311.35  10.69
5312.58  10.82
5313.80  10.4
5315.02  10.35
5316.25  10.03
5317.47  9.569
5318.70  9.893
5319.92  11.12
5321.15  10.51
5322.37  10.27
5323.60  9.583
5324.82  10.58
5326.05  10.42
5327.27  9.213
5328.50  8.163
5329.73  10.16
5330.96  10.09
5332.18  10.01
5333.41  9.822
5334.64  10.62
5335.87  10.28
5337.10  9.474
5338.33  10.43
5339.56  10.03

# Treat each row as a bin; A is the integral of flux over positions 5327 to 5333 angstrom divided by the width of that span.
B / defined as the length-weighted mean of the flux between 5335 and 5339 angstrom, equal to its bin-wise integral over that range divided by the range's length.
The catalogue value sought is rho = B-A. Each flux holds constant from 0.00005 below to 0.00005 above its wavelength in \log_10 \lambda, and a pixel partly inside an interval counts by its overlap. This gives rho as 0.54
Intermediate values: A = 9.6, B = 10.09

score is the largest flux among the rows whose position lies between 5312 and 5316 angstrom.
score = 10.82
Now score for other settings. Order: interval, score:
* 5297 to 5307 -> 11.1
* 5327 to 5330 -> 10.16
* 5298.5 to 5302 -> 10.69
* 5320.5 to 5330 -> 10.58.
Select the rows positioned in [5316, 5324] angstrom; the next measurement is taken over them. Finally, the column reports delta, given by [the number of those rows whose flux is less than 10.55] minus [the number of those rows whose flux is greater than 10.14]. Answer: 3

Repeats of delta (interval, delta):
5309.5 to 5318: 0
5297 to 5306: 0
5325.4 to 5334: 5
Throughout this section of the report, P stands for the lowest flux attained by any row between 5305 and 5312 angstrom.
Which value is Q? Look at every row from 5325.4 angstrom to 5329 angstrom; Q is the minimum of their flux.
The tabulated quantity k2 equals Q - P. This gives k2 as -2.0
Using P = 10.14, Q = 8.163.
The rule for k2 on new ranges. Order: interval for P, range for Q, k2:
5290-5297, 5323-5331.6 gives -1.5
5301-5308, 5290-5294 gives -0.3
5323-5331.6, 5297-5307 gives 1.0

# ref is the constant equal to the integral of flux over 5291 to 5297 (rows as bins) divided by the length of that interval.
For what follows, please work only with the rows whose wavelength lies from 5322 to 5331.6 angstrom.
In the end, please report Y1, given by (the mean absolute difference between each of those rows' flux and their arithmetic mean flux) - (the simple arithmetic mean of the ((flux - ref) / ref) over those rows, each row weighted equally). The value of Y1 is 0.66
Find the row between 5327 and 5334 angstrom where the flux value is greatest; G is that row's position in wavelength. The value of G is 5329.73 angstrom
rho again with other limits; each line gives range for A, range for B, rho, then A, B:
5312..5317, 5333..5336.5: -0.14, 10.4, 10.25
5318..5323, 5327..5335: -0.71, 10.4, 9.71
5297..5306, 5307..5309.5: 0.36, 10.3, 10.63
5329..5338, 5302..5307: 0.45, 10.0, 10.49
